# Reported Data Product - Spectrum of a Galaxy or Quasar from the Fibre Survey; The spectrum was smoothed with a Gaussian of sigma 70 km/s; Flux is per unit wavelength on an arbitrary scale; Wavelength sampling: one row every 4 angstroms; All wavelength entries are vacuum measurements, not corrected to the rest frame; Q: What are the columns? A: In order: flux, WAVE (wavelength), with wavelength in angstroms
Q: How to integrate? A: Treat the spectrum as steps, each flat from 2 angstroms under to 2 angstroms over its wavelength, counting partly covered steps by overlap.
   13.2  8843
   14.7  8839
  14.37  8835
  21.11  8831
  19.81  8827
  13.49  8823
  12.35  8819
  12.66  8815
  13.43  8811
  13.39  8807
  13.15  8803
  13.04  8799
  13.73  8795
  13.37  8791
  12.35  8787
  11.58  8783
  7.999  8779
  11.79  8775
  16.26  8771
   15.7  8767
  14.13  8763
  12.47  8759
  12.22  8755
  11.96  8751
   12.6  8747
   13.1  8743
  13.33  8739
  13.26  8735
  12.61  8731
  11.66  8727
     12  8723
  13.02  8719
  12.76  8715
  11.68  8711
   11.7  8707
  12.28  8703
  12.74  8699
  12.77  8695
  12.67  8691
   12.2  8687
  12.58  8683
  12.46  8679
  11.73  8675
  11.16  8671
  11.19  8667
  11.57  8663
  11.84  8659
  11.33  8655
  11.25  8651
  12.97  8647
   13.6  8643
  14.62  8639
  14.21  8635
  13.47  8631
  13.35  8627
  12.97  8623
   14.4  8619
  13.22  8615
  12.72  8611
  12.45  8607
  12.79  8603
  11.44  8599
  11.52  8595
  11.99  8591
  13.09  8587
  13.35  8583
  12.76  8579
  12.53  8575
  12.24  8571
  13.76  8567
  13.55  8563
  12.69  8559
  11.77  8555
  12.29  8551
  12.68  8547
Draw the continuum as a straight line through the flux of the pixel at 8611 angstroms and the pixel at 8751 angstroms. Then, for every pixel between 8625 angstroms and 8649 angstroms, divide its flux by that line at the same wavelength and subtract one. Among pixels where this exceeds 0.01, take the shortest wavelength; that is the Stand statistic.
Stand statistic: 8627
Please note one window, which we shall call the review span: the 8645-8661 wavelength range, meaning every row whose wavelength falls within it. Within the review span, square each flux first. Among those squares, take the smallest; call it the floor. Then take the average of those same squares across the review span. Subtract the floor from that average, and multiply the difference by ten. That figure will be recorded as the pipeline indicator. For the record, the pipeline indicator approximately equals 143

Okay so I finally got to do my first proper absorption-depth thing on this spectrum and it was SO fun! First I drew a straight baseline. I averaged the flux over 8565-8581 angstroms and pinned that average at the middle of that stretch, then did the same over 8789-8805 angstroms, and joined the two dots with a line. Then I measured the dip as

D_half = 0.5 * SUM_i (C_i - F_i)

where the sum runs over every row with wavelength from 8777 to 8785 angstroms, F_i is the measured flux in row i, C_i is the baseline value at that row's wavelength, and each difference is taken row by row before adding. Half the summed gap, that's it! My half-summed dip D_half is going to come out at 3.50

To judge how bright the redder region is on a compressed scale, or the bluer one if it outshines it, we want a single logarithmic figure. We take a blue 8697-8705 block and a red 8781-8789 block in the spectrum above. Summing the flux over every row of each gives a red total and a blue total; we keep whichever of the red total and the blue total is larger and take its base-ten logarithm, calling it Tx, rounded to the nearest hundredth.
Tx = 1.40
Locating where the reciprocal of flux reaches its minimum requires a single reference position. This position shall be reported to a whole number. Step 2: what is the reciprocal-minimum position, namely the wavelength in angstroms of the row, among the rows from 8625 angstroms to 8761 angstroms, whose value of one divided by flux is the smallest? 8639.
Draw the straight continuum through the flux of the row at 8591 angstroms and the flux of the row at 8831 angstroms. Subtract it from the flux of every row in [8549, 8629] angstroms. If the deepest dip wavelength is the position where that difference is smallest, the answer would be 8599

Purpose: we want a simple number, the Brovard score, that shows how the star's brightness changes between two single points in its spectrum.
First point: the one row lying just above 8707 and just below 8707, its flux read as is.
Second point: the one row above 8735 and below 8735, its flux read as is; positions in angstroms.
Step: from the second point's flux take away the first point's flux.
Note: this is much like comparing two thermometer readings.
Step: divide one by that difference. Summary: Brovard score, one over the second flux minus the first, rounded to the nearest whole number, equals 1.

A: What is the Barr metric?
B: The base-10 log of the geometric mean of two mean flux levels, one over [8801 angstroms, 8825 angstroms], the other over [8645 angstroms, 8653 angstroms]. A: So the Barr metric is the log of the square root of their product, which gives 1.100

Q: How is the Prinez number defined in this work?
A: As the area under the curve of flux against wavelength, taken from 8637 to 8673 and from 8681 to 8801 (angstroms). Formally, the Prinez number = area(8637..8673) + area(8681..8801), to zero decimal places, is 1956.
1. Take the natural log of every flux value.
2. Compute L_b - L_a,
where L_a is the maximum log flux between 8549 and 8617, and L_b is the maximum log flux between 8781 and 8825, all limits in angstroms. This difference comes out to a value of 0.00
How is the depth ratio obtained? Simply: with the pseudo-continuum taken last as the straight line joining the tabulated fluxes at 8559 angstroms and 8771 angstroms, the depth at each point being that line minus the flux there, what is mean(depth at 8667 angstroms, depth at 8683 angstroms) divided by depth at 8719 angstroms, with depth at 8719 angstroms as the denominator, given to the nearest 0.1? 1.2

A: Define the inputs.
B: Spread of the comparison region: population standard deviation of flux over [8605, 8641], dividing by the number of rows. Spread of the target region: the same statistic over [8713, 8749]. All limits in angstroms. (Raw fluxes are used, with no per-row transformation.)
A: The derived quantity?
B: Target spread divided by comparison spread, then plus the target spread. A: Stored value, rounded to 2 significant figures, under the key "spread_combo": 1.3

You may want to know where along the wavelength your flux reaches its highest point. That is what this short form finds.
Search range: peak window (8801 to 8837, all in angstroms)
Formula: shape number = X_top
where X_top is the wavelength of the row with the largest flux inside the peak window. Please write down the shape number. 8831 angstroms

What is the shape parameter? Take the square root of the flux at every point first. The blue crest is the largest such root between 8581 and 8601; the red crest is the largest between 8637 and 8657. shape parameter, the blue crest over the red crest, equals 0.956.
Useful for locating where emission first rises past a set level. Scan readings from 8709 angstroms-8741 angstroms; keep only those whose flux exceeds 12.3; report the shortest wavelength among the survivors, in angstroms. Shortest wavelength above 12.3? 8715 angstroms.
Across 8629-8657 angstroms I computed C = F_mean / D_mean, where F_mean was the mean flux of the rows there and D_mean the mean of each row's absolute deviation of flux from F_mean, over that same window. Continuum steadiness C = 13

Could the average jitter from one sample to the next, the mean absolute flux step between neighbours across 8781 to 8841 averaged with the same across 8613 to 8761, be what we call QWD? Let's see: 1.0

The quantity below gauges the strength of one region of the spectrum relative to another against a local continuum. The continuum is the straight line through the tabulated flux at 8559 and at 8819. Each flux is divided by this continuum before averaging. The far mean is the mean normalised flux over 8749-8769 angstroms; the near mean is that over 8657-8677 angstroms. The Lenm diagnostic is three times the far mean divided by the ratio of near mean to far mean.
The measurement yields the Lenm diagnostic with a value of 3.75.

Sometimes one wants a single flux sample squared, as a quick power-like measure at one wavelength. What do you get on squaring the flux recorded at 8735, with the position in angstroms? 176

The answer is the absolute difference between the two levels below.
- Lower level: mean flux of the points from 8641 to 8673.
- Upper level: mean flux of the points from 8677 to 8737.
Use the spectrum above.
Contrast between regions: 0.6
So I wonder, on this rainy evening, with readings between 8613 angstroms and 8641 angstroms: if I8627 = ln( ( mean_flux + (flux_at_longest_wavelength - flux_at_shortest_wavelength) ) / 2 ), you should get 2.02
